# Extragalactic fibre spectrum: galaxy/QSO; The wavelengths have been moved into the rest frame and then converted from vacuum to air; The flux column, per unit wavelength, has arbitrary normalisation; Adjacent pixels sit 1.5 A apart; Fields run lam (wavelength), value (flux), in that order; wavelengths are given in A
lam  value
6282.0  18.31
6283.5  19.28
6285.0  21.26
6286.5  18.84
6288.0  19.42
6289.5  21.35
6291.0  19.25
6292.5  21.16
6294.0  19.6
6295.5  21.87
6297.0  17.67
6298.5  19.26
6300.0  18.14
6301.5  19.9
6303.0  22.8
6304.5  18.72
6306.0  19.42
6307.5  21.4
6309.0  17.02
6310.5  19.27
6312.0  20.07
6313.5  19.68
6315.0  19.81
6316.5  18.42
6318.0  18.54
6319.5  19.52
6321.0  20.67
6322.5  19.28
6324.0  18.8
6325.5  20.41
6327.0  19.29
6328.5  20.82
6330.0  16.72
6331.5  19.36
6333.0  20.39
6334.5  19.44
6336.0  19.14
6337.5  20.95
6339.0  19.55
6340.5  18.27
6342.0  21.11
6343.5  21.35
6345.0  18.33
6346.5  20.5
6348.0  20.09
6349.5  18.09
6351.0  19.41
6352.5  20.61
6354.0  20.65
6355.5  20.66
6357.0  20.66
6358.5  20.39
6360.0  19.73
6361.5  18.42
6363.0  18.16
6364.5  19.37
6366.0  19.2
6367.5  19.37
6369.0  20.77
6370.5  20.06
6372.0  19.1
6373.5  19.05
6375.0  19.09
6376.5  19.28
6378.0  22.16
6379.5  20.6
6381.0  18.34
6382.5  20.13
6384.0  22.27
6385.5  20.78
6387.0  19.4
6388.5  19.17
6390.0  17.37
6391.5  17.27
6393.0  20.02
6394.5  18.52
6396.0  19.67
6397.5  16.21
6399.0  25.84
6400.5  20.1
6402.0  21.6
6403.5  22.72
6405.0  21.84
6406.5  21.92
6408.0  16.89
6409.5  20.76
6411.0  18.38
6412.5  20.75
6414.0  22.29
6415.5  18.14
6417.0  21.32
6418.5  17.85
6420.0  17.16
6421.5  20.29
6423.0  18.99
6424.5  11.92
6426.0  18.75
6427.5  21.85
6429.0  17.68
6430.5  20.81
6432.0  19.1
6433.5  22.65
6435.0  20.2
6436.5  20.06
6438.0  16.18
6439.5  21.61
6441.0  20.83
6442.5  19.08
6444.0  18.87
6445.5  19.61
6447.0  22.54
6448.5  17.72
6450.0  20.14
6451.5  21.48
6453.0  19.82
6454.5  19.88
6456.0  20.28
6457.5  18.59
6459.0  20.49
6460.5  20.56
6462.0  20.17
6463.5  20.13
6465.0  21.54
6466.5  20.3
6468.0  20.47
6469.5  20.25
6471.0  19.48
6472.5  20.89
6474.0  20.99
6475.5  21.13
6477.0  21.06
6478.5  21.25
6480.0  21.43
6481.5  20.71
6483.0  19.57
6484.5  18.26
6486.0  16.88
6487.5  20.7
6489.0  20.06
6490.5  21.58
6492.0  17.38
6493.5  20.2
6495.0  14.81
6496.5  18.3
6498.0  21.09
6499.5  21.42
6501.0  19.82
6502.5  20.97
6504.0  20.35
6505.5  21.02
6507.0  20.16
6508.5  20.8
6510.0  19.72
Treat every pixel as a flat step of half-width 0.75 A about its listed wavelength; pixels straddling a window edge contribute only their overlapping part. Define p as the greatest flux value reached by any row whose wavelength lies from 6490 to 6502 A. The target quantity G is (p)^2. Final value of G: 466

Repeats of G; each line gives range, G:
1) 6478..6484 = 459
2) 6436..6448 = 508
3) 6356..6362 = 427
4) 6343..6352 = 456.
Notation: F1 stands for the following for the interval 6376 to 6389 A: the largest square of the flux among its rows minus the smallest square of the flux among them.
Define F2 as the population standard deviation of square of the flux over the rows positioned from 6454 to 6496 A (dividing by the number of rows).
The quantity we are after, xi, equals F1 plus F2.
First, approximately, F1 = 160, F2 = 56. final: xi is 216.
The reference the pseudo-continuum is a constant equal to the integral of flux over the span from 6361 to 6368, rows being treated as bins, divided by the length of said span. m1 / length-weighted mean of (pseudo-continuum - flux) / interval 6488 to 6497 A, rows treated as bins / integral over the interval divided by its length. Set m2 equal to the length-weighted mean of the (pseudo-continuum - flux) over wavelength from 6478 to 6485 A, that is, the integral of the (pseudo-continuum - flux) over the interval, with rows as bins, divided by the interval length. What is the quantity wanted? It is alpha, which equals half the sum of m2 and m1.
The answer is -0.63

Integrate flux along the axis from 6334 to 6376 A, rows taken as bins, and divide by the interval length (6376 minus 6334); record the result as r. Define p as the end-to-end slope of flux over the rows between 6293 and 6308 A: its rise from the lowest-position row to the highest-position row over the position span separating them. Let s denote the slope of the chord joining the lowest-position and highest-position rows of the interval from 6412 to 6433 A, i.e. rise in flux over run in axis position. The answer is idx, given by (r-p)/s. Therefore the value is -231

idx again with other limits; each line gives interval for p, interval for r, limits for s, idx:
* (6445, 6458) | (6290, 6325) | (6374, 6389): 3321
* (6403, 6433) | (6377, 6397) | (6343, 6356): -343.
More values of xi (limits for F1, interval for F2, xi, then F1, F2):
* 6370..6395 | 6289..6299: 253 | 198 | 55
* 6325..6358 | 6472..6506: 240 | 176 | 63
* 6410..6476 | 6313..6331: 412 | 371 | 41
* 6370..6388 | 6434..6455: 220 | 160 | 60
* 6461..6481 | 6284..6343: 135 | 85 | 50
